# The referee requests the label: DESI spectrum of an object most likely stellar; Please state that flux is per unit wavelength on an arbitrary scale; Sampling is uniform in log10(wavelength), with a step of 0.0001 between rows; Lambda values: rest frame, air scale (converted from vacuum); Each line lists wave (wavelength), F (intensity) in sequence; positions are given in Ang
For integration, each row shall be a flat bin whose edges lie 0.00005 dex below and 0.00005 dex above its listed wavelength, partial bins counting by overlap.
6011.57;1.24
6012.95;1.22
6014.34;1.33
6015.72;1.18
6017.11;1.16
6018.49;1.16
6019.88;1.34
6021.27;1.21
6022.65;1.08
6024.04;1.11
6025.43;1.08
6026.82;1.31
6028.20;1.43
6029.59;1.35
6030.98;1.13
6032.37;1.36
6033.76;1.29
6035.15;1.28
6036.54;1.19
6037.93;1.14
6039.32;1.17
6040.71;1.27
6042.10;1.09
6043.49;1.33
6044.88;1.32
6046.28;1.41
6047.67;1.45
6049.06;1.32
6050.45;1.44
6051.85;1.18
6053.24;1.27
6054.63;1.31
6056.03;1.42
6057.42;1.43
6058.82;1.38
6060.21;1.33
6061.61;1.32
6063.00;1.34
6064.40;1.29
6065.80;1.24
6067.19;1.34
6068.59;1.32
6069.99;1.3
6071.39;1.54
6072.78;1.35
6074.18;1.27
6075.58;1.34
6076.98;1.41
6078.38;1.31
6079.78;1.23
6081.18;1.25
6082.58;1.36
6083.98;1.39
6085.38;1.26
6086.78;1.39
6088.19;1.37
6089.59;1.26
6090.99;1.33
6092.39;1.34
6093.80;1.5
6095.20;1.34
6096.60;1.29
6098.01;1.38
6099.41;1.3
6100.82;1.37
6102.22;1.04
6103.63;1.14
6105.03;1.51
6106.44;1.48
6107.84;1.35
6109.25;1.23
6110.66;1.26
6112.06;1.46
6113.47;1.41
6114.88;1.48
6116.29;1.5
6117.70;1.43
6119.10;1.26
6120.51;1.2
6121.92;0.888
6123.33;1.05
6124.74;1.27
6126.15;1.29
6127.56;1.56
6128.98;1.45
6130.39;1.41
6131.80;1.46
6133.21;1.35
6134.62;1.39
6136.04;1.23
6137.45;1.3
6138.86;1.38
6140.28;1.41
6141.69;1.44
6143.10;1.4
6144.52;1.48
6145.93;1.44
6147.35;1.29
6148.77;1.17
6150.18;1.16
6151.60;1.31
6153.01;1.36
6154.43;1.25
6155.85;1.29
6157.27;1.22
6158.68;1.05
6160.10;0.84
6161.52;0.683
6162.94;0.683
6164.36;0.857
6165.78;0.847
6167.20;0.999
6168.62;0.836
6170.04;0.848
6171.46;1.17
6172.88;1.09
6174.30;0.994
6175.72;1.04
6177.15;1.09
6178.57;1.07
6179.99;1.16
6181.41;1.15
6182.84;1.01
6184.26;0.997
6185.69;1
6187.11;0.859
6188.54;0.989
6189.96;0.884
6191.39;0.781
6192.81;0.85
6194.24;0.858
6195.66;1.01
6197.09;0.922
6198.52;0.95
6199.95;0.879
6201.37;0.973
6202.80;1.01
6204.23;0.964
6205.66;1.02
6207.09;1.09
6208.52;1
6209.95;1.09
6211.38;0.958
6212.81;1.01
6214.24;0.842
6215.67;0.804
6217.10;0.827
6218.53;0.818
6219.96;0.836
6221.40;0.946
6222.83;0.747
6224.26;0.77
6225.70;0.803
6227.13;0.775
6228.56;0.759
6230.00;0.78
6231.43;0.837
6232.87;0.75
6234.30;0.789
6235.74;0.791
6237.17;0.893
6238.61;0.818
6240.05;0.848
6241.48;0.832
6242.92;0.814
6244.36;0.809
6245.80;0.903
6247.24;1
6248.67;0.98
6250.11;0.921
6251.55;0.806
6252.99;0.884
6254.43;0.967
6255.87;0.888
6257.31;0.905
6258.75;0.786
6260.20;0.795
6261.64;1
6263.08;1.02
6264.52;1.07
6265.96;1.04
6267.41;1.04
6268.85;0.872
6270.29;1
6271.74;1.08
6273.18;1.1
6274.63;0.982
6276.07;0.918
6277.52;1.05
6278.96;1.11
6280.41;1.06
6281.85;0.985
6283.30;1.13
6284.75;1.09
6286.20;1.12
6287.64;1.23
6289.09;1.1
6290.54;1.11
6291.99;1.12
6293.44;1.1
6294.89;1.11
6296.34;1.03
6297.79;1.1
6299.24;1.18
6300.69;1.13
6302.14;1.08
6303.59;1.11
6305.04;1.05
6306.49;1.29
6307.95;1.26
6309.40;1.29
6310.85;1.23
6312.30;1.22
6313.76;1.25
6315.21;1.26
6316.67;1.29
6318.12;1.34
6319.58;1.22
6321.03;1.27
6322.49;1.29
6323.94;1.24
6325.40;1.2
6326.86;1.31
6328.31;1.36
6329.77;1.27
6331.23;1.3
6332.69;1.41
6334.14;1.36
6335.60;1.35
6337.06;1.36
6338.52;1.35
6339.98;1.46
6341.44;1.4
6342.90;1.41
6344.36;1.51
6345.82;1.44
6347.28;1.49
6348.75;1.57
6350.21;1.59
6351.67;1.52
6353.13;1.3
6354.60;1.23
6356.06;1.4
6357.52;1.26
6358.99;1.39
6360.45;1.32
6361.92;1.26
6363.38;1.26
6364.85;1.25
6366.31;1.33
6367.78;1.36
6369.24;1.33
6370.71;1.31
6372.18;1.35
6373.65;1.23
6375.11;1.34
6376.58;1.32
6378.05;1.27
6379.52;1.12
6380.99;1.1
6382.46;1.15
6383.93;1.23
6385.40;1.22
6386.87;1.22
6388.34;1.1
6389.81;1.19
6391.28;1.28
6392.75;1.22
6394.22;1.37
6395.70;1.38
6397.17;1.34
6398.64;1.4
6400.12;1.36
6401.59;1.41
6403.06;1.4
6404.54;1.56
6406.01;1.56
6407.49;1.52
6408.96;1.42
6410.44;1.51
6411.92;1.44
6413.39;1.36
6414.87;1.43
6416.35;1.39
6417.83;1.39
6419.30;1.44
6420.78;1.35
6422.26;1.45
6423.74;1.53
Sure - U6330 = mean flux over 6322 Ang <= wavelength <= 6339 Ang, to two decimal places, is 1.32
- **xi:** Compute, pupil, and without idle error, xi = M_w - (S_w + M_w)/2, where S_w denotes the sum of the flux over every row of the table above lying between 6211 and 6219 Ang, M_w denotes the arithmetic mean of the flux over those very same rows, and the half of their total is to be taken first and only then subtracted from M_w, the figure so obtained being -2.2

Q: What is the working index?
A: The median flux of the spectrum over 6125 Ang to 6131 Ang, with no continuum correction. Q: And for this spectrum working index 1.43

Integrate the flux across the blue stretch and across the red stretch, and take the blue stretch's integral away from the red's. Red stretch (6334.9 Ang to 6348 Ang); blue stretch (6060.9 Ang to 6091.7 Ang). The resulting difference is -22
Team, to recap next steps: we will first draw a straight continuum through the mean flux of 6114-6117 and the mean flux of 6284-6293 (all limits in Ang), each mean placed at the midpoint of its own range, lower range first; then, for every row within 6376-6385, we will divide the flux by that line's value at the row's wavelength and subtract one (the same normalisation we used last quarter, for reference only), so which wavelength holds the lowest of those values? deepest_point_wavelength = 6380.99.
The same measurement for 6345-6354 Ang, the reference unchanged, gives 6353.13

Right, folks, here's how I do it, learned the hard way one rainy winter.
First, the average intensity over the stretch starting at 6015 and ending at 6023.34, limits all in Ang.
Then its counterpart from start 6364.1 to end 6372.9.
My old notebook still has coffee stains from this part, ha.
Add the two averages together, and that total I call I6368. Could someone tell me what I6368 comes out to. 2.51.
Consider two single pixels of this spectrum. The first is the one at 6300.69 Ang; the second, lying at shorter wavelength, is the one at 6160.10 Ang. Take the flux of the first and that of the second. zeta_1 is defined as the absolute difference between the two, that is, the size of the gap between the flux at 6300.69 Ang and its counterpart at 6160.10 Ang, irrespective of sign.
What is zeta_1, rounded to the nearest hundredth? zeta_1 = 0.29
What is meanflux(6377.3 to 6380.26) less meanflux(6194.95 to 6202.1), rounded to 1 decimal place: 0.2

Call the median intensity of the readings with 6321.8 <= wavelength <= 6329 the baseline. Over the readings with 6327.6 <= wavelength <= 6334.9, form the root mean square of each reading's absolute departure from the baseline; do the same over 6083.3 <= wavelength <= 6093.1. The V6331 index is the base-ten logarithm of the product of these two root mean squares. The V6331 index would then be -2.3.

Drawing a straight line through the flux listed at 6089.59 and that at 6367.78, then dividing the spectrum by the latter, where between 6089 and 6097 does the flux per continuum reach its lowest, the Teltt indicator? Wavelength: 6089.59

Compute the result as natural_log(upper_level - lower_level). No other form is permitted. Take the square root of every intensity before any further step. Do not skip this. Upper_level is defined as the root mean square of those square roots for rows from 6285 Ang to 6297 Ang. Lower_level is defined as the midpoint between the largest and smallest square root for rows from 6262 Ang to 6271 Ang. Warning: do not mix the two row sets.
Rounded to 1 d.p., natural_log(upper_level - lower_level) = -2.6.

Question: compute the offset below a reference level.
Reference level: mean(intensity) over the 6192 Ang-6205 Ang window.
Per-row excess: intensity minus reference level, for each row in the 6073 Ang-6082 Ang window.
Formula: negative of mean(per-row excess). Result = -0.37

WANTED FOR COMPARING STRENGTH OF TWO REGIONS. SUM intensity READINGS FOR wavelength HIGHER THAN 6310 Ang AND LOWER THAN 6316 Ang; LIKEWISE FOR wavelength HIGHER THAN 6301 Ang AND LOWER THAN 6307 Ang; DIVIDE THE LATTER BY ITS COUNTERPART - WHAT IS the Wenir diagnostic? 0.91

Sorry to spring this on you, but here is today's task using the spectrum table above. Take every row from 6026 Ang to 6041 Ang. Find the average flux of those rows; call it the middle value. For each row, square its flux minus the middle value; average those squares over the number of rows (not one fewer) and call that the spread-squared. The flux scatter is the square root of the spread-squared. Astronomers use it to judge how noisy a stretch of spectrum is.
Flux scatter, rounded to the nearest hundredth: 0.09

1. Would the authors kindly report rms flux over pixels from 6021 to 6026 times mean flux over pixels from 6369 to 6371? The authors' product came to 1.48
